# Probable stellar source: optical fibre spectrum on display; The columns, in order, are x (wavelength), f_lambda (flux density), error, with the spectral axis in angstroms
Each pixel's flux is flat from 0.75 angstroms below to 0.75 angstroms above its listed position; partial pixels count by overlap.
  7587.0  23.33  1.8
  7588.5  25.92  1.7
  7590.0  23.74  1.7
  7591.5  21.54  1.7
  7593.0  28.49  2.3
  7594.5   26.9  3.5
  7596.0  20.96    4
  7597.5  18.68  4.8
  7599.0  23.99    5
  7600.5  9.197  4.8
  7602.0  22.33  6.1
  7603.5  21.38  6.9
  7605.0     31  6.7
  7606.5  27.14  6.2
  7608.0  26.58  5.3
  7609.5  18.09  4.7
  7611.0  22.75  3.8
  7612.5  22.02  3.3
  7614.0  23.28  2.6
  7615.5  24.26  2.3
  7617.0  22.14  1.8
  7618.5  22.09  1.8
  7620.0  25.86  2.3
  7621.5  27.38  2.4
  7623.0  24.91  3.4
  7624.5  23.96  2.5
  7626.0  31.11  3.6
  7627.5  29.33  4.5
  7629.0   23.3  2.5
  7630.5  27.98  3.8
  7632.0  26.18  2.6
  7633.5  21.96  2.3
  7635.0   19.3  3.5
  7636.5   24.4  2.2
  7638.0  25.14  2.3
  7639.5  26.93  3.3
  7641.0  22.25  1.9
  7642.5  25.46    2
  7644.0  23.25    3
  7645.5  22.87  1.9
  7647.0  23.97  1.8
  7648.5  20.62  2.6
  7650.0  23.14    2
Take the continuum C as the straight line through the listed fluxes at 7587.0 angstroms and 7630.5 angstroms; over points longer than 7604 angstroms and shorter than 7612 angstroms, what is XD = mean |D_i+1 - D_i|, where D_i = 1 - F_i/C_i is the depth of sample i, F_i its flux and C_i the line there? 0.18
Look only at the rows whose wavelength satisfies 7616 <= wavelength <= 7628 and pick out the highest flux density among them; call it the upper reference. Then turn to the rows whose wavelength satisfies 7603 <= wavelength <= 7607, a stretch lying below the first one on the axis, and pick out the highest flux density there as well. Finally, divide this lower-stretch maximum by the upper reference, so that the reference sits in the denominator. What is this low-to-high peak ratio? 1.00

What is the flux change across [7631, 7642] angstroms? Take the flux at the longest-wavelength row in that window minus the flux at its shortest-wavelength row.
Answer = -3.9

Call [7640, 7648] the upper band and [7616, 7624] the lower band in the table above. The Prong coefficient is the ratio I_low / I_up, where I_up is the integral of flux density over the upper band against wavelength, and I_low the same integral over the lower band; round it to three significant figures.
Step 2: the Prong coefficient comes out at 1.04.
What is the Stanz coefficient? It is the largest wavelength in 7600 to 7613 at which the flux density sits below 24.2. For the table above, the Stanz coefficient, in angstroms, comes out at 7612.5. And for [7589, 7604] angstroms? 7603.5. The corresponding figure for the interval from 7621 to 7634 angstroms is 7633.5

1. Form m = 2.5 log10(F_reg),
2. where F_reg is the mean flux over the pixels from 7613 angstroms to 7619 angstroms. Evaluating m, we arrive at 3.40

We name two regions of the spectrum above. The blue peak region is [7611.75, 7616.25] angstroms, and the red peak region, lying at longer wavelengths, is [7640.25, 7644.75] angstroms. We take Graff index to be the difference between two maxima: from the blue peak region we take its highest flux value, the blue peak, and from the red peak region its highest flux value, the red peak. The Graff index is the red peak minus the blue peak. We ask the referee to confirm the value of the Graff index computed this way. 1.2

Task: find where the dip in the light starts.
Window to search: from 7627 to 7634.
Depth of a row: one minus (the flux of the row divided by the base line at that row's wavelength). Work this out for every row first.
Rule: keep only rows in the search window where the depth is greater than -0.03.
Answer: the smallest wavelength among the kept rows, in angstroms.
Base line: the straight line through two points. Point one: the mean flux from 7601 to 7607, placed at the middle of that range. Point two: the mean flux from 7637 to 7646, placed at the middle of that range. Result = 7629.0 angstroms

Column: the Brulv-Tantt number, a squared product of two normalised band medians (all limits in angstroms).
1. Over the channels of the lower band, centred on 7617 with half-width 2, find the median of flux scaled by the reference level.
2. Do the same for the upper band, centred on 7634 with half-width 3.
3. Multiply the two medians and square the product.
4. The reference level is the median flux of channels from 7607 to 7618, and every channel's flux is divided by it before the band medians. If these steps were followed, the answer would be 0.98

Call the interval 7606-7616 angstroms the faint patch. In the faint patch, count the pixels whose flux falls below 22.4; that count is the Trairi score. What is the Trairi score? 2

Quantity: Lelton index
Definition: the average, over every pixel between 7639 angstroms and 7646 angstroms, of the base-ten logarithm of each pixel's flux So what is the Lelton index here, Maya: 1.38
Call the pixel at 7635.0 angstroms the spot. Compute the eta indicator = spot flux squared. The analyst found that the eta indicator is 372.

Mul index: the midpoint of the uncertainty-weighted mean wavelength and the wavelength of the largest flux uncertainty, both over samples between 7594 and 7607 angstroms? 7602.4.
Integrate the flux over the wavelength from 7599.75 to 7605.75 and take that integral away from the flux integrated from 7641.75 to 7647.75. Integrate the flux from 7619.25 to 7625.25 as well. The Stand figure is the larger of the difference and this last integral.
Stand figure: 153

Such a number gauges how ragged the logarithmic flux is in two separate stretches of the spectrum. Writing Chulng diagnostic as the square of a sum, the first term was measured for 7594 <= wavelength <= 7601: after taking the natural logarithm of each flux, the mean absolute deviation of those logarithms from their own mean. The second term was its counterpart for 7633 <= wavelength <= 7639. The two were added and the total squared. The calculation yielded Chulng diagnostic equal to 0.14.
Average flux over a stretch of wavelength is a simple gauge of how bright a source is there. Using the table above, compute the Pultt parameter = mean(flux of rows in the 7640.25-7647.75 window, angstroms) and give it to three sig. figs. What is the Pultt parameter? 23.6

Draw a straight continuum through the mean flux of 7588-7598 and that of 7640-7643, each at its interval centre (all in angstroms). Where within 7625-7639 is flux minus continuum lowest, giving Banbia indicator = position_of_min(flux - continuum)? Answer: 7635.0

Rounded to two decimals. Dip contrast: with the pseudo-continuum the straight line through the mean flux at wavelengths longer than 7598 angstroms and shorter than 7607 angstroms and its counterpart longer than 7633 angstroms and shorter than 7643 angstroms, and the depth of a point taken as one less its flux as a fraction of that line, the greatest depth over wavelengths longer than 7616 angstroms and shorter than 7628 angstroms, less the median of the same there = 0.14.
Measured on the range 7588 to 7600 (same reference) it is 0.24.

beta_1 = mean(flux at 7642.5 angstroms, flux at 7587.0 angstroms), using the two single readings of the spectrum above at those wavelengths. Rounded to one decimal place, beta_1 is 24.4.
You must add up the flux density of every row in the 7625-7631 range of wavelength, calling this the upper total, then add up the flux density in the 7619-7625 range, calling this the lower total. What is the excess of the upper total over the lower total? 10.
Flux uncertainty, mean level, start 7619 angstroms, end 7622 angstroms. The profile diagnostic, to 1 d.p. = 2.3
